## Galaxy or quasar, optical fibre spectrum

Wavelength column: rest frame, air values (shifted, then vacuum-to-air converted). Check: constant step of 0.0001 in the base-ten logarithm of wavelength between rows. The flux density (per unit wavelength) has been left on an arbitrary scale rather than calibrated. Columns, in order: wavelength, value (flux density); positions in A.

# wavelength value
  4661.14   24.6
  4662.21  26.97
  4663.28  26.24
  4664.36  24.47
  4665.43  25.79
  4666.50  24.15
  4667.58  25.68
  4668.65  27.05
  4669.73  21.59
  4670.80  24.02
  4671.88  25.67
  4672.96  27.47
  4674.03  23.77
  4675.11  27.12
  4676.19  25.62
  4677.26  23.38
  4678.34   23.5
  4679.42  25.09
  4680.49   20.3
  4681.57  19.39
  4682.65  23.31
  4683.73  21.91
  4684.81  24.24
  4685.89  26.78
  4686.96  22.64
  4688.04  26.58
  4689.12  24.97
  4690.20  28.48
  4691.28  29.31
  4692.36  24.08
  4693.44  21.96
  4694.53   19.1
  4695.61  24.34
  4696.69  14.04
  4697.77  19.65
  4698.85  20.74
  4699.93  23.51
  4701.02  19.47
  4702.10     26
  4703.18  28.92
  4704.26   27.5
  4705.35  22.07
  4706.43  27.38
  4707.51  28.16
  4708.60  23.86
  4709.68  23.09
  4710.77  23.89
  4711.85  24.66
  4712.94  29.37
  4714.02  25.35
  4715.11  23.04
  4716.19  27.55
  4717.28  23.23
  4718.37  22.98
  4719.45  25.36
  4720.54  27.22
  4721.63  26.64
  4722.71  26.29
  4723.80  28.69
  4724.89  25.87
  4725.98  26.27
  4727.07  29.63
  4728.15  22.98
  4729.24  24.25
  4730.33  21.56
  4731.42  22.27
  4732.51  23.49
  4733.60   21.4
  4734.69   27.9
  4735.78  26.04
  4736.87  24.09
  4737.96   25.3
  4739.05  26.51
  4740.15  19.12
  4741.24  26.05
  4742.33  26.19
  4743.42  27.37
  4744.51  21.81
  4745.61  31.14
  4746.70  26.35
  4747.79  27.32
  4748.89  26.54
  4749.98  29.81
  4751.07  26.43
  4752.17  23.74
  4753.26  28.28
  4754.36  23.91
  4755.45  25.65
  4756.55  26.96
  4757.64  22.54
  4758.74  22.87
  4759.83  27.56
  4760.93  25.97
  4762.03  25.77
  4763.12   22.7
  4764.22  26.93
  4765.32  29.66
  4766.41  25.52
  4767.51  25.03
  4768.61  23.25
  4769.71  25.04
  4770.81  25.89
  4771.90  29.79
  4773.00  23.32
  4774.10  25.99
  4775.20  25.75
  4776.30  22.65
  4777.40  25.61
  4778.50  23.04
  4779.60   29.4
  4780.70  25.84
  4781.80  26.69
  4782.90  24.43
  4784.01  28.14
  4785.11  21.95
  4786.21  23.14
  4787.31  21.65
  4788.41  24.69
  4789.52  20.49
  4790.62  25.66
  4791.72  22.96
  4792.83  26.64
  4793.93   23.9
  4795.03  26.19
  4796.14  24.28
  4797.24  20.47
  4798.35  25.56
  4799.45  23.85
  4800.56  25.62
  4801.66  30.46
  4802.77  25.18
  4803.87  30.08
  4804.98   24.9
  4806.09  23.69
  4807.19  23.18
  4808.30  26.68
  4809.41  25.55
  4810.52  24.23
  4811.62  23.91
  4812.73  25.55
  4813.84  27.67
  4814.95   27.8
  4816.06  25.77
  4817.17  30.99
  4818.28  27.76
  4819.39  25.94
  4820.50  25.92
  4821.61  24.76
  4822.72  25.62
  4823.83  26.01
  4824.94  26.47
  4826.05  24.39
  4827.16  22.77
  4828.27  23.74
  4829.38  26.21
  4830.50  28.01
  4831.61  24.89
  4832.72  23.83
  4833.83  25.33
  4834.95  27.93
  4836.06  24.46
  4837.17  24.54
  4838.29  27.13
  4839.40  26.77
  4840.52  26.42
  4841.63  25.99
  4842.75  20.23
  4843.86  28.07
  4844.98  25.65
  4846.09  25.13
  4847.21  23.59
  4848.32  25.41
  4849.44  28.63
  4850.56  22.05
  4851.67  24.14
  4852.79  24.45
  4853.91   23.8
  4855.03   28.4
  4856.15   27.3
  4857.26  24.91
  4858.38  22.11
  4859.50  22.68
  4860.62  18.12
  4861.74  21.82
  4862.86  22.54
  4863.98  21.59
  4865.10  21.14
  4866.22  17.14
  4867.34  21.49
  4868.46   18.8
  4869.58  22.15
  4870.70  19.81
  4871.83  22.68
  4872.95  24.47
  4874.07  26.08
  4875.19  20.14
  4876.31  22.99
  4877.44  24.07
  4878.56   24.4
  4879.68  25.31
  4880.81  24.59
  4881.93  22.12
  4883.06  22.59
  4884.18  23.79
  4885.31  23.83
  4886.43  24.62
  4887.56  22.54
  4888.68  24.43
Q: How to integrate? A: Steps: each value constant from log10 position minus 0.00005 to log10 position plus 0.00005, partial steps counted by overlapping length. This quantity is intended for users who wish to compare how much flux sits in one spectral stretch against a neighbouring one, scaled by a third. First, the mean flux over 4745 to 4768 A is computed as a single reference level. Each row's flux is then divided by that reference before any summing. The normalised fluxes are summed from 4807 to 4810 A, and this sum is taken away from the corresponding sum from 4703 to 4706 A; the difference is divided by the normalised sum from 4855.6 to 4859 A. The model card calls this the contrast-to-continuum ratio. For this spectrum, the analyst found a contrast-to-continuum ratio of 0.04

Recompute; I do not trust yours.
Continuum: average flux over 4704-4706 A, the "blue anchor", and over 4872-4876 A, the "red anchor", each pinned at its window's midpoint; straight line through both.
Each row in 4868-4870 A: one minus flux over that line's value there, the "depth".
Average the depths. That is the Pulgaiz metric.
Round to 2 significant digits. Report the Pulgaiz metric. 0.13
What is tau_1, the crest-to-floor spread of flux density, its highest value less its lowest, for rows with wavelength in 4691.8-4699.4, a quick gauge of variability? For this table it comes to 10.3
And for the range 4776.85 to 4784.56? 6.4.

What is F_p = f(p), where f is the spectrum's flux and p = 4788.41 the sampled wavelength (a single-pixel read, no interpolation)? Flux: 24.69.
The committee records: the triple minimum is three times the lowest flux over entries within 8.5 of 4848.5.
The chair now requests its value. 61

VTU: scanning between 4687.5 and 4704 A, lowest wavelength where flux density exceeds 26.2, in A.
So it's 4688.04 A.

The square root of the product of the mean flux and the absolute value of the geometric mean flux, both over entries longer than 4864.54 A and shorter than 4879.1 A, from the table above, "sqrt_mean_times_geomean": 21.9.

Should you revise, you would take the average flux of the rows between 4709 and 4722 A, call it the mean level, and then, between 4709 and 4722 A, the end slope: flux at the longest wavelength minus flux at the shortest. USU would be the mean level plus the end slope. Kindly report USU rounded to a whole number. 29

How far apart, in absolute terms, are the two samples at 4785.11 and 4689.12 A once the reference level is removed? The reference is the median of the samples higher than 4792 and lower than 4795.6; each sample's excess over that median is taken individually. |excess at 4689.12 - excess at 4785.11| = 3.0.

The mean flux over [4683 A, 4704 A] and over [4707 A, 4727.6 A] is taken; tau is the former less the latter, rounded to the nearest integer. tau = -2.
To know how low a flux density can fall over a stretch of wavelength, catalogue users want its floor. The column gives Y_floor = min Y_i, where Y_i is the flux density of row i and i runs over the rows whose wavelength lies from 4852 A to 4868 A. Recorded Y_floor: 17.14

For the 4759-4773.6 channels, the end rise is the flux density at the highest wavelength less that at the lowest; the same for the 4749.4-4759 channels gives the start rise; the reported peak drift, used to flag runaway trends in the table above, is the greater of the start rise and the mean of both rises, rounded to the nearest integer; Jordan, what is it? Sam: -6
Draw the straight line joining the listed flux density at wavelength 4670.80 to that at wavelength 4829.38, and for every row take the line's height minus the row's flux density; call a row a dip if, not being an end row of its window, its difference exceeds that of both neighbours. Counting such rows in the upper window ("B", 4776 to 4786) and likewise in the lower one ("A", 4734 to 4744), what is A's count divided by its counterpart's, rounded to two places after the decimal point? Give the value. 0.67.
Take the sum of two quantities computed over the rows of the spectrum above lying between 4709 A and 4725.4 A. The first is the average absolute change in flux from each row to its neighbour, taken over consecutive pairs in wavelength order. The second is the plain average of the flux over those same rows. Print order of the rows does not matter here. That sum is 27.8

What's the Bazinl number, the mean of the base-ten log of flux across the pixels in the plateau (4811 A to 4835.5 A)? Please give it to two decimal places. 1.41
